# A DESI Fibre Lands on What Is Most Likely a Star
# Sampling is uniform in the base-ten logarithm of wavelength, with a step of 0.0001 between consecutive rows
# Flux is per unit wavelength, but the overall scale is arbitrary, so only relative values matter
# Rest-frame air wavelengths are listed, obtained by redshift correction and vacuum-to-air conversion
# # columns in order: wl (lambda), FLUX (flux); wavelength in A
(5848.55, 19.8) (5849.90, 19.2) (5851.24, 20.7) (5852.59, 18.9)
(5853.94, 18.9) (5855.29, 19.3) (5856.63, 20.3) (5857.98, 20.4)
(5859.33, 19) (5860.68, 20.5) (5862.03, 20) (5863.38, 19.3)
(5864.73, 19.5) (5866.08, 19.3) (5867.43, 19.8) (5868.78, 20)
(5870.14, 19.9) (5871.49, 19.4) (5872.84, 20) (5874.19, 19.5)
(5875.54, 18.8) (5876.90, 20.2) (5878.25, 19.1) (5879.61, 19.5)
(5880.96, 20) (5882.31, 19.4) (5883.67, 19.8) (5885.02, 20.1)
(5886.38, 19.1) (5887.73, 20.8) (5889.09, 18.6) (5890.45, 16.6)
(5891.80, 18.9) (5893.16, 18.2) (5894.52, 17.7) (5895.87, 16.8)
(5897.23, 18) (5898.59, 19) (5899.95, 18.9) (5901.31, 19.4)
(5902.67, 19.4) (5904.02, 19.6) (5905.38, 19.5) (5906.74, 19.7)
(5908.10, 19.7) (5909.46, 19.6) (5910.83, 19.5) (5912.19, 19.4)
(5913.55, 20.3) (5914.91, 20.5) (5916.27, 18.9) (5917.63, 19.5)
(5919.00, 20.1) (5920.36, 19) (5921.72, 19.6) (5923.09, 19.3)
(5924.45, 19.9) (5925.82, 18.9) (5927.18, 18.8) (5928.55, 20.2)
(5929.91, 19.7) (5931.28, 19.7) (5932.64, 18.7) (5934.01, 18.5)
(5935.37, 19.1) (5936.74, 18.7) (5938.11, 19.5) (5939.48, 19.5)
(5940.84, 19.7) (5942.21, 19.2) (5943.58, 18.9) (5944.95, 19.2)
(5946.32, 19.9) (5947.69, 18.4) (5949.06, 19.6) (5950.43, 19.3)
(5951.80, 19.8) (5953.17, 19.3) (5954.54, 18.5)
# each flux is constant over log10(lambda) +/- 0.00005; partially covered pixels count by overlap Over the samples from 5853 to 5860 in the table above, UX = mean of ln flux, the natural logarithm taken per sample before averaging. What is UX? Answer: 2.97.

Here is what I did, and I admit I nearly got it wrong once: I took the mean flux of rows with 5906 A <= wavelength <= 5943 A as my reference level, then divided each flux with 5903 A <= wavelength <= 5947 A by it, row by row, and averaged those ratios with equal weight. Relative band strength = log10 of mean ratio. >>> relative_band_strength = 0.000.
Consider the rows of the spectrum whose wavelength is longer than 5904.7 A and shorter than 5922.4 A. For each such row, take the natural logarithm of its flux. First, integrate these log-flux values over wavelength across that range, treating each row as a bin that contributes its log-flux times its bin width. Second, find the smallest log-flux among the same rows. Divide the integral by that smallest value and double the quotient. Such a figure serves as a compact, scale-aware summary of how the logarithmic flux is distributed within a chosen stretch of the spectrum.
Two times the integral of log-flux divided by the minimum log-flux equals 36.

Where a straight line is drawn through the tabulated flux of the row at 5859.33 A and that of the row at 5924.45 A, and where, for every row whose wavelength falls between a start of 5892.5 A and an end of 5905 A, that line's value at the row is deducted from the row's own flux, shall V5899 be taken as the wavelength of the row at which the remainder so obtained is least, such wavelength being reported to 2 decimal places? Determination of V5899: 5895.87 A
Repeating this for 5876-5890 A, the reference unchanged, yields 5889.09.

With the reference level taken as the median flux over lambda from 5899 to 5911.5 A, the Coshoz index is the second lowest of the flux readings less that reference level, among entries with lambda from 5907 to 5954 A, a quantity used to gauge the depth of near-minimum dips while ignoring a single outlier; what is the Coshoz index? -1.0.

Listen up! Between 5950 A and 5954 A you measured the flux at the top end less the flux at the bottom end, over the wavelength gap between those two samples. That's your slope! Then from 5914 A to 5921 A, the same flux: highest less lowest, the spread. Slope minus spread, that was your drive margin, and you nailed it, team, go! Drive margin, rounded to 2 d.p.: -1.60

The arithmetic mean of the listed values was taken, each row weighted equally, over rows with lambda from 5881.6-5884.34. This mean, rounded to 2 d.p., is 19.60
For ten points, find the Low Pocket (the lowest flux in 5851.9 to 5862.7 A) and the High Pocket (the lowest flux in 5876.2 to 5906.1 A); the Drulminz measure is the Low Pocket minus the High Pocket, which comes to 2.3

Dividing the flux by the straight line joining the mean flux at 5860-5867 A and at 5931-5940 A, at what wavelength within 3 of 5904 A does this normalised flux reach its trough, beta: 5901.31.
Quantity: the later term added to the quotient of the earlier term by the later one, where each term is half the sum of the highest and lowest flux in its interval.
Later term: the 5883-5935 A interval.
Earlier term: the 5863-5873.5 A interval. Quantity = 19.8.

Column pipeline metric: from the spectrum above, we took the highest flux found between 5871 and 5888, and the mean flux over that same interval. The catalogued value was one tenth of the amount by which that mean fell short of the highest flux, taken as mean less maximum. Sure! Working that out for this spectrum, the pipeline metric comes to -0.11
